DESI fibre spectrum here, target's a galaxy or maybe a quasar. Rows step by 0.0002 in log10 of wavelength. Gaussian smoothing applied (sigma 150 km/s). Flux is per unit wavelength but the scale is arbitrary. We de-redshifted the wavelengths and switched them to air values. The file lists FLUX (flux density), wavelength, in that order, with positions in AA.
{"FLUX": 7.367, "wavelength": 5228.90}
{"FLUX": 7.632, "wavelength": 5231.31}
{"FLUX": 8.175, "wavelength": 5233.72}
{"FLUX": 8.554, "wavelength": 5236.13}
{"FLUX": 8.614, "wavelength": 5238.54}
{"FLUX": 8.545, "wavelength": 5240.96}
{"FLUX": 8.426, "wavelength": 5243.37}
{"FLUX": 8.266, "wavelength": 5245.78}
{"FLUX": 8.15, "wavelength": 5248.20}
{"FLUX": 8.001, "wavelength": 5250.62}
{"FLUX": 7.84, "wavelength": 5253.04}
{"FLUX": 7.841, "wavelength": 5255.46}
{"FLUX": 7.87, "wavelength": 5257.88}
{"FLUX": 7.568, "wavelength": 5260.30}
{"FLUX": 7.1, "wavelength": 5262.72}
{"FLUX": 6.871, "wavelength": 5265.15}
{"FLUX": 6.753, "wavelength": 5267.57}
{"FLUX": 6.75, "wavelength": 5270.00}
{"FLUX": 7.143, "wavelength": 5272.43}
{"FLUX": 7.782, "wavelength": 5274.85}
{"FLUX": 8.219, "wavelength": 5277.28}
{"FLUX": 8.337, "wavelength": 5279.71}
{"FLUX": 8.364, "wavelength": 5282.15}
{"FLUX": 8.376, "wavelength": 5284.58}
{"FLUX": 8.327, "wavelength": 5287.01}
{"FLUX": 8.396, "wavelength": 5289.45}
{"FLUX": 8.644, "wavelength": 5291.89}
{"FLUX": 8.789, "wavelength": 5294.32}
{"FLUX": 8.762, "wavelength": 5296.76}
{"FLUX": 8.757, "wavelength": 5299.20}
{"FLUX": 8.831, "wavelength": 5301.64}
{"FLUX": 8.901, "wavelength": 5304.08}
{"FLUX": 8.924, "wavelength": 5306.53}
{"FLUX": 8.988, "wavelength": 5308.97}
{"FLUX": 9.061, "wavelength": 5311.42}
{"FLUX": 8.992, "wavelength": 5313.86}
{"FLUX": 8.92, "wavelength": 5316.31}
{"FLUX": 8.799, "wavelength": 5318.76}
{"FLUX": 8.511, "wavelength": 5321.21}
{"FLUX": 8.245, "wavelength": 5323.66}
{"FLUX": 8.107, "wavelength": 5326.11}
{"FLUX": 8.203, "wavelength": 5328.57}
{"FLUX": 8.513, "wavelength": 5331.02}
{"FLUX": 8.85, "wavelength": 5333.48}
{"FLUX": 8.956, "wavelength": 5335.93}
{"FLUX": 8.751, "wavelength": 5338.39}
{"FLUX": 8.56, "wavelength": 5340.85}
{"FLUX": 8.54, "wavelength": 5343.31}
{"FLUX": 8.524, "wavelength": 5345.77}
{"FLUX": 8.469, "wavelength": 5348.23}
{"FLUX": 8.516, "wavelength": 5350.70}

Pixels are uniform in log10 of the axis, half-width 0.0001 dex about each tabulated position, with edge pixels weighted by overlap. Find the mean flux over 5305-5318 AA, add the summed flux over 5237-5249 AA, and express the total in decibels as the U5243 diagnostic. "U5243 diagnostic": 17.1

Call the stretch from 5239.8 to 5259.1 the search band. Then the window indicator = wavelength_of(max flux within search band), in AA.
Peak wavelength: 5240.96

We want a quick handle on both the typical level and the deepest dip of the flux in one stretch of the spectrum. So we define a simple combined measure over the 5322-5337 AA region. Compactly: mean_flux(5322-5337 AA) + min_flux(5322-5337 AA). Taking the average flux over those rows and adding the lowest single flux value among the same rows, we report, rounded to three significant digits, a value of 16.6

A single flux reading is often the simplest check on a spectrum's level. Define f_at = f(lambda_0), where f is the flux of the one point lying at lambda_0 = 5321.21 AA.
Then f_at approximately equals 8.511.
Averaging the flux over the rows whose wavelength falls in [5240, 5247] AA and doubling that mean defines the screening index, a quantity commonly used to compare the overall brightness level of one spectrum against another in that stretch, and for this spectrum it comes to 16.8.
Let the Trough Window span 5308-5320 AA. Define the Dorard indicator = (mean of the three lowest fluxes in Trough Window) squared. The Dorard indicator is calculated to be 79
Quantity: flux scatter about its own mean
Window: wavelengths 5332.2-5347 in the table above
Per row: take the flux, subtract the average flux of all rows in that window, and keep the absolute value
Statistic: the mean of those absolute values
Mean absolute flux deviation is 0.16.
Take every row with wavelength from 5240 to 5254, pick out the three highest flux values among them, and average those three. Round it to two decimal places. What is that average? 8.41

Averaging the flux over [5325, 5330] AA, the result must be 8.2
